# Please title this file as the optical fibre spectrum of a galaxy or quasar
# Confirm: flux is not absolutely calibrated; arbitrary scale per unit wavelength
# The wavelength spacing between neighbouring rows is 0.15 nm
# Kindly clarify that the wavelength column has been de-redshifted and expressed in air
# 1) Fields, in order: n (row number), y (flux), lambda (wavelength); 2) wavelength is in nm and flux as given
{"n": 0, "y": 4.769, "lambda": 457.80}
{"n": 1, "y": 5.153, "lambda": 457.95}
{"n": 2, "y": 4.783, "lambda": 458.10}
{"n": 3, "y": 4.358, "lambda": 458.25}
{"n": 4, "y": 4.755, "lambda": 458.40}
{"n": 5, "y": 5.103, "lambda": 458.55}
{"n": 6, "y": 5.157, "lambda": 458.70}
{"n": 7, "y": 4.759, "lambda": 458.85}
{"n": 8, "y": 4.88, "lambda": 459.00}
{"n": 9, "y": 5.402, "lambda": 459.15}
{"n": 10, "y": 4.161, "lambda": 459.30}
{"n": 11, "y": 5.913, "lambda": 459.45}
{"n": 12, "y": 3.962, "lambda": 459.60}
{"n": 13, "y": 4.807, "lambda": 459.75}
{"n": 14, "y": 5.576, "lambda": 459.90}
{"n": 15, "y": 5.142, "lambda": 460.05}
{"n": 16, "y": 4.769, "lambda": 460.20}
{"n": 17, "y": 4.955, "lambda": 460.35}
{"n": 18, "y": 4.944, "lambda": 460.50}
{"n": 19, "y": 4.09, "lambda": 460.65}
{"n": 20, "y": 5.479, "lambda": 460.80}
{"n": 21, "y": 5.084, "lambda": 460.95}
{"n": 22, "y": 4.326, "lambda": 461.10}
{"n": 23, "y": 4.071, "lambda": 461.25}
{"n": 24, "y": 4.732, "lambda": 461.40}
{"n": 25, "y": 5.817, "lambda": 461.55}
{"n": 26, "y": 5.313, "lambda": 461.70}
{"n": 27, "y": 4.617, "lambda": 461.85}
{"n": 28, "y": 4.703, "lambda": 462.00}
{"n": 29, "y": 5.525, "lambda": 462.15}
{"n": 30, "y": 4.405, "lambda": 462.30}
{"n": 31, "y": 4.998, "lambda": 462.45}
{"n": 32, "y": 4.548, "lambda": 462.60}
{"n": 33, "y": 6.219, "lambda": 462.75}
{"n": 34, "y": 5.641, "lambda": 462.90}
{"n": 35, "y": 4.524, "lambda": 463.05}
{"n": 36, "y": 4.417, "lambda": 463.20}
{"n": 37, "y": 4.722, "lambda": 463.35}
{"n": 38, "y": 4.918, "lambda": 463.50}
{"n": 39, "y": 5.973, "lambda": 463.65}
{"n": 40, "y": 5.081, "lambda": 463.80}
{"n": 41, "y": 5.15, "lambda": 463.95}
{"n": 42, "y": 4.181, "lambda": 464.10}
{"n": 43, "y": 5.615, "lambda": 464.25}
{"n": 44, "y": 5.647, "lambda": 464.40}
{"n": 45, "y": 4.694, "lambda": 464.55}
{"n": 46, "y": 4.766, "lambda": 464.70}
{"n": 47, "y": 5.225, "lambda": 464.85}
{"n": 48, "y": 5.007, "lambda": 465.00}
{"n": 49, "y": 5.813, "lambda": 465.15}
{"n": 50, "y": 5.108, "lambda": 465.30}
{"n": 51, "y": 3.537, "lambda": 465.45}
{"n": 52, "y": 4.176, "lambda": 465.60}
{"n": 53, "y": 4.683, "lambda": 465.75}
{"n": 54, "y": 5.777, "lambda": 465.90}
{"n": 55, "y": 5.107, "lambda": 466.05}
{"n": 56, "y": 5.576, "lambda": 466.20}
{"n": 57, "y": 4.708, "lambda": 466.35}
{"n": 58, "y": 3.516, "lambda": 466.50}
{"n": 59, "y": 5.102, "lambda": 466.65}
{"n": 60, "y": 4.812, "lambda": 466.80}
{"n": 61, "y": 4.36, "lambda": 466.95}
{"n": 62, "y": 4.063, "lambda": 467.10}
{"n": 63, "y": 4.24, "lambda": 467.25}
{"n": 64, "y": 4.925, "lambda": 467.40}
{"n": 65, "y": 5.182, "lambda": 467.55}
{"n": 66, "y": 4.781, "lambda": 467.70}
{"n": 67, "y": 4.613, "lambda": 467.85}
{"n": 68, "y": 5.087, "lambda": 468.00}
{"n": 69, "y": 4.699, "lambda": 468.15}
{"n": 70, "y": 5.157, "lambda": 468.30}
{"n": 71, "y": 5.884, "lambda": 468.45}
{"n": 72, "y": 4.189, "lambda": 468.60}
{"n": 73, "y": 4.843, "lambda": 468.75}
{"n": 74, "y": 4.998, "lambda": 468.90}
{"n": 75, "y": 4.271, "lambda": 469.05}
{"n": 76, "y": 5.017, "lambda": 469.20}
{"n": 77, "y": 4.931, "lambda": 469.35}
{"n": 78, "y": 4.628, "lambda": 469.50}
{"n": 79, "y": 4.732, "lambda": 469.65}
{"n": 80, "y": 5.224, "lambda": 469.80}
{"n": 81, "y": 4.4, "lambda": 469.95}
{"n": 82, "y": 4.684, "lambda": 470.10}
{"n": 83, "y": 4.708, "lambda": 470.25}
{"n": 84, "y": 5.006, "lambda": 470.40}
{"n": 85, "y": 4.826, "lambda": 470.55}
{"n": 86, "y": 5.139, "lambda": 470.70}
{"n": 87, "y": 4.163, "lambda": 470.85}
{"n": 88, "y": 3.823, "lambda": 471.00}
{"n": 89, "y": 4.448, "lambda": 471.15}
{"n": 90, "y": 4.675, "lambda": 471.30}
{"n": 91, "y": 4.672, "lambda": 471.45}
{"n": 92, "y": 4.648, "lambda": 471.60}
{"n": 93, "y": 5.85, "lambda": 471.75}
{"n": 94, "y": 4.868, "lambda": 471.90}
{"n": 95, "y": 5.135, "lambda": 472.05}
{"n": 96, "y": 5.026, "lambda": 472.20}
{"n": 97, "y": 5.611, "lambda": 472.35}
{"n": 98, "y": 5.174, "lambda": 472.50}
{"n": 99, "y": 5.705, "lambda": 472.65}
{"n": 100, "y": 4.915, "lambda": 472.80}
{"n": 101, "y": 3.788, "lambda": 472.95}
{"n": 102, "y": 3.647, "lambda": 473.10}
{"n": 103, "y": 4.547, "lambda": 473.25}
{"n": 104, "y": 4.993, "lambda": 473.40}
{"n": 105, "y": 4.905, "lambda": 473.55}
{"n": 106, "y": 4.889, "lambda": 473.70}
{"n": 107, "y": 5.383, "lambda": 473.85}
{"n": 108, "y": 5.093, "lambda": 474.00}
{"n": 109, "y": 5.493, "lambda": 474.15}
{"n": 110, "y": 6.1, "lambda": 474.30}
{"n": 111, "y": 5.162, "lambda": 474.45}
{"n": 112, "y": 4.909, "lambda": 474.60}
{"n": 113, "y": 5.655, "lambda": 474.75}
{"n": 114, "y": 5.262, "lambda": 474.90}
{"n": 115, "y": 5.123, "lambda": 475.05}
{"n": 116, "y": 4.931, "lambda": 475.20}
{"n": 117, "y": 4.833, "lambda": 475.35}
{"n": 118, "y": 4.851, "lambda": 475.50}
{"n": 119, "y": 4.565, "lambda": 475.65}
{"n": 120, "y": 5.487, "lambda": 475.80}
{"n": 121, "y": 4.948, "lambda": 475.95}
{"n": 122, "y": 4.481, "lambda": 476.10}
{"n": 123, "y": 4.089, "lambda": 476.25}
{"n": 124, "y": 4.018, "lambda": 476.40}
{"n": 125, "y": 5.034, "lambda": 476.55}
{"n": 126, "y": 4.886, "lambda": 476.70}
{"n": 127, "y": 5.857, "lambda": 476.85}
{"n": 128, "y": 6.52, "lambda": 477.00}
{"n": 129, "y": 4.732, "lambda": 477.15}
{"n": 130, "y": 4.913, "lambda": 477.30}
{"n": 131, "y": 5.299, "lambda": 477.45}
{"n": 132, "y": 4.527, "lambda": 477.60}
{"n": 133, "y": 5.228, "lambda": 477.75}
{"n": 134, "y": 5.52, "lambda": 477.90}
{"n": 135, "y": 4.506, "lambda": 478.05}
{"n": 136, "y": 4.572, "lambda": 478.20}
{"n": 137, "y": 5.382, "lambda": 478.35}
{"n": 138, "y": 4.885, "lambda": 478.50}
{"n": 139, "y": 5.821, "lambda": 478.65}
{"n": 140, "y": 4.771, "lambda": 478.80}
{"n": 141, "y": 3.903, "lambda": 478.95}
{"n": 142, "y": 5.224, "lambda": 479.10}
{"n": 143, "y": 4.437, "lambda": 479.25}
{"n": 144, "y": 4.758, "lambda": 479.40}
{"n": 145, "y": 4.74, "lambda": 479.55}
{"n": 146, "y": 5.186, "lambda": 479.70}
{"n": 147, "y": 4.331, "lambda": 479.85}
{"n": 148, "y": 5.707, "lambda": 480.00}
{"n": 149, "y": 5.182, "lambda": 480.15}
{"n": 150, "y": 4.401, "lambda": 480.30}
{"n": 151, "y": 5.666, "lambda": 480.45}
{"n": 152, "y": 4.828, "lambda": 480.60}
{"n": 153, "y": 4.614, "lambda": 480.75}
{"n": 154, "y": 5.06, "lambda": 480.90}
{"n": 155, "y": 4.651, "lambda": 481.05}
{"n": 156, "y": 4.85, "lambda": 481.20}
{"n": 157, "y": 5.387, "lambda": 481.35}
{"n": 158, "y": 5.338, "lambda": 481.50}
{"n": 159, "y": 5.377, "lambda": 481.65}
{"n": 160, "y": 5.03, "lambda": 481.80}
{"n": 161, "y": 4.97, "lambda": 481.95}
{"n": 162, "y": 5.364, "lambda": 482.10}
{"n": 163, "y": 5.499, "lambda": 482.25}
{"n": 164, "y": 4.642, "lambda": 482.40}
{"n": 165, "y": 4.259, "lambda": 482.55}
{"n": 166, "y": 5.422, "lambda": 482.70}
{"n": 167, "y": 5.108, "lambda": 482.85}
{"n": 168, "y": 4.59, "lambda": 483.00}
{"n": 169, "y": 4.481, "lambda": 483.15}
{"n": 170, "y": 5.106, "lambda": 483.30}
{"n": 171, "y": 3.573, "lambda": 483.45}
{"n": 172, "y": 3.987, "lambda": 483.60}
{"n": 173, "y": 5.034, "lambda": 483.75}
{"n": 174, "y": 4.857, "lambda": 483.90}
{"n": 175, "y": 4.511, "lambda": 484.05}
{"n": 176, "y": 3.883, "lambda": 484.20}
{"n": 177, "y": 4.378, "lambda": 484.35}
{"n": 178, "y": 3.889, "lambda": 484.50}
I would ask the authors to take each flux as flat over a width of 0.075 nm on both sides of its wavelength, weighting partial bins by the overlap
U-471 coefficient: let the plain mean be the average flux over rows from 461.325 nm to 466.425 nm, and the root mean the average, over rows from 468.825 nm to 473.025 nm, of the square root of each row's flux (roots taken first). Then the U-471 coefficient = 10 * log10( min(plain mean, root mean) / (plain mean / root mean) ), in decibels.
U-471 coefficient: -0.19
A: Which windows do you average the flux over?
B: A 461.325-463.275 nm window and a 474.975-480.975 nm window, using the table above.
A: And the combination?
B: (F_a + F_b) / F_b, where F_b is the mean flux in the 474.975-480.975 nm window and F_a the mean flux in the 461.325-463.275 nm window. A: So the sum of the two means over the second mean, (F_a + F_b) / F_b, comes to 2.02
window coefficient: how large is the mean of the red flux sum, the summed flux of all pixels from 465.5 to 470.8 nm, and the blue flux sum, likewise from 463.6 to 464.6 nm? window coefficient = 102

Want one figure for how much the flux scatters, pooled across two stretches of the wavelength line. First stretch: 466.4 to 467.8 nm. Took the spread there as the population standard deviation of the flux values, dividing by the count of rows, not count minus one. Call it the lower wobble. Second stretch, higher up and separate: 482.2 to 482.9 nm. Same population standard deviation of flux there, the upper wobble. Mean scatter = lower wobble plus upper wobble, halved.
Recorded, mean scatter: 0.49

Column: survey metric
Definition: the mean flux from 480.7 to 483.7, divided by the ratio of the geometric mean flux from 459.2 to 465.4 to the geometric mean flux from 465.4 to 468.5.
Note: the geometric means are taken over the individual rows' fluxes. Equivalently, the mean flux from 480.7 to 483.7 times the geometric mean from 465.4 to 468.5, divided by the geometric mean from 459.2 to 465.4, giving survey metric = 4.63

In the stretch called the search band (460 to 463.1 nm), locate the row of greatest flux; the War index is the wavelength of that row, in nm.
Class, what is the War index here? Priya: 462.75 nm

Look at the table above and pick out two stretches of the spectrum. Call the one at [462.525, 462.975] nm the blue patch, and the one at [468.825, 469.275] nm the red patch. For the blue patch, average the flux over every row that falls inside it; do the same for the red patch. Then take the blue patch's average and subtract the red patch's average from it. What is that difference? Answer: 0.7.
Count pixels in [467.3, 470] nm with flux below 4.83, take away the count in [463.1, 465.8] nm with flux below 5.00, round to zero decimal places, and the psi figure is -1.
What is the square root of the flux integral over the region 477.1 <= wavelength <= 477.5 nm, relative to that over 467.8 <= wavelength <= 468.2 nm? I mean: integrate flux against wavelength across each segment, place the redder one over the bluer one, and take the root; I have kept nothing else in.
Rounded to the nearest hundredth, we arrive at 1.02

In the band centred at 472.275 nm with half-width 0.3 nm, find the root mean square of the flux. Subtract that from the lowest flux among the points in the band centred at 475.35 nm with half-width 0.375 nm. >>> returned -0.68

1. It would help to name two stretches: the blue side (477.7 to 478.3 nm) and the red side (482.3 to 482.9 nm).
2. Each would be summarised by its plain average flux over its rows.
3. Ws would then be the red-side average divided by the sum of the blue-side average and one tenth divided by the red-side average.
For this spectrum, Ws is 0.98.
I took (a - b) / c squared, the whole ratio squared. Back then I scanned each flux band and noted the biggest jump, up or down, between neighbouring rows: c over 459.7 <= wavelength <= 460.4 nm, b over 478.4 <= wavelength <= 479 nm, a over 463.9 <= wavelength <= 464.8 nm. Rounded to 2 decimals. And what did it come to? 0.25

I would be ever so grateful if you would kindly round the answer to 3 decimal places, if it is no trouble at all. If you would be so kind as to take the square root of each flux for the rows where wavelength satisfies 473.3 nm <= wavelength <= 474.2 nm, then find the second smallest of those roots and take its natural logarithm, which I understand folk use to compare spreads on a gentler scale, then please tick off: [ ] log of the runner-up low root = 0.795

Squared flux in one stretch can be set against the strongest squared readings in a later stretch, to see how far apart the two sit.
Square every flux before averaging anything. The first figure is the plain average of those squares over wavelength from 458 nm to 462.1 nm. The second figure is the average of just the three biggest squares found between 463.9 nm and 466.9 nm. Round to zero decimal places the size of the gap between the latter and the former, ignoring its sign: 9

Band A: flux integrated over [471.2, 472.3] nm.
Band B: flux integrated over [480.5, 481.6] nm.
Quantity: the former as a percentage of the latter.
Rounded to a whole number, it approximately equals 100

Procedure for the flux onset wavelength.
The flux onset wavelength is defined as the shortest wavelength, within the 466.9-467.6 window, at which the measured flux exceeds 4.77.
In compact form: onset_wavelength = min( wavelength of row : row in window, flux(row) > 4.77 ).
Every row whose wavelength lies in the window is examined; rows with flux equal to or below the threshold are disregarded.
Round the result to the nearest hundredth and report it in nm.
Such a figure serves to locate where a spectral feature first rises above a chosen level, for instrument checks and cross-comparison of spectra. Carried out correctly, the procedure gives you 467.40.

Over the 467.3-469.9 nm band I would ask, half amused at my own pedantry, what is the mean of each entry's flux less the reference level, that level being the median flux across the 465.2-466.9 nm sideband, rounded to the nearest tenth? 0.1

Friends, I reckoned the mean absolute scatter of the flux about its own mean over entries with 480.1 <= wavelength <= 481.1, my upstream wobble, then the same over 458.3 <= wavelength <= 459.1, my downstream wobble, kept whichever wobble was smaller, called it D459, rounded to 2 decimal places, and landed 0.16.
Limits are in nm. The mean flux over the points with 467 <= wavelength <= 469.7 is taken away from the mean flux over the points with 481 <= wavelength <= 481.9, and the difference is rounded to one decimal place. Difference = 0.3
